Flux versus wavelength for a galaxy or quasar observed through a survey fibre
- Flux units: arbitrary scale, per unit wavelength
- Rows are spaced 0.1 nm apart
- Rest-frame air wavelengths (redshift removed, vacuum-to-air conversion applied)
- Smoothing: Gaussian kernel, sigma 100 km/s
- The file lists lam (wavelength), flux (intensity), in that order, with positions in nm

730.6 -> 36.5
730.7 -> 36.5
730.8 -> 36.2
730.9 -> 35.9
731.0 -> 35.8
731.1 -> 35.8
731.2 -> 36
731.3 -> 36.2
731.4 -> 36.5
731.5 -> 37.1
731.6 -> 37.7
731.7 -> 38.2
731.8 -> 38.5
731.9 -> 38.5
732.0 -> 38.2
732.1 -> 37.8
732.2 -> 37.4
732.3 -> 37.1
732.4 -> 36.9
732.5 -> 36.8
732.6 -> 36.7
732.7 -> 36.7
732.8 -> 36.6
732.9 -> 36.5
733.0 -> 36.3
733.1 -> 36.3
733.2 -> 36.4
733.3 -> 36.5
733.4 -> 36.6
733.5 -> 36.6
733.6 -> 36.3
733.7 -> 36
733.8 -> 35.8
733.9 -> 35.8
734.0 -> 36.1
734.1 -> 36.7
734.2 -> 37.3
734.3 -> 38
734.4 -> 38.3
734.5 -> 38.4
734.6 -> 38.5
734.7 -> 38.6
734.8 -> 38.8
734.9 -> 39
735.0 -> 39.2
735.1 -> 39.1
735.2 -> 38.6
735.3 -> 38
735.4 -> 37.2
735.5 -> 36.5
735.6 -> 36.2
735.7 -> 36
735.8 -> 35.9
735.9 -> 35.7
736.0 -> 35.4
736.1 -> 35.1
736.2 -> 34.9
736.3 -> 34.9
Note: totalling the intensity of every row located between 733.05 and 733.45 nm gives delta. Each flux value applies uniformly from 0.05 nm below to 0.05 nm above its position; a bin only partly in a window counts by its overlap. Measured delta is 146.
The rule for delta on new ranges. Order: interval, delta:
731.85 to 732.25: 152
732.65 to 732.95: 110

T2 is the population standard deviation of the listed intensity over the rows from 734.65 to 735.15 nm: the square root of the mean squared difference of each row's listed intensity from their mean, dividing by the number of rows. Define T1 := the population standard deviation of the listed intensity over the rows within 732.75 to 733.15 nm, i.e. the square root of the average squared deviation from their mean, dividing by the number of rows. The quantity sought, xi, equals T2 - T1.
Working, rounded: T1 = 0.13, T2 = 0.2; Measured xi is 0.1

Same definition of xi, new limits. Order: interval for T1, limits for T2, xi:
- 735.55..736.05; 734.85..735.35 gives 0.2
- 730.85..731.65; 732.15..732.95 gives -0.4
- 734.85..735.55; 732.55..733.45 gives -0.8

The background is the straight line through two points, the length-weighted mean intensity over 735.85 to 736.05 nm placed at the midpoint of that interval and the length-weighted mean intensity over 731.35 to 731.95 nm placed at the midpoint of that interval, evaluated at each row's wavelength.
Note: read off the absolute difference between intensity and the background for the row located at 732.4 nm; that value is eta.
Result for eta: 0.5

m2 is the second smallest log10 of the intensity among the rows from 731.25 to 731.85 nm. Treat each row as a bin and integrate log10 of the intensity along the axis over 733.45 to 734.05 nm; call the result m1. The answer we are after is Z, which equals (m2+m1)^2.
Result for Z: 6.23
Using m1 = 0.934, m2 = 1.562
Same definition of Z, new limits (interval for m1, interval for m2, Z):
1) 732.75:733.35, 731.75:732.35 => 6.30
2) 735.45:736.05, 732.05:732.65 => 6.25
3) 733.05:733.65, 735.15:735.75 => 6.23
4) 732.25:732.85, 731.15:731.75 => 6.24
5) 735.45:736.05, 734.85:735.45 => 6.32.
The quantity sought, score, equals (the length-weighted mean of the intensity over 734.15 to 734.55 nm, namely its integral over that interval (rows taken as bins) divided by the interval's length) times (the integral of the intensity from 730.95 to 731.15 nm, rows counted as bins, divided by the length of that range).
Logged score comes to 1360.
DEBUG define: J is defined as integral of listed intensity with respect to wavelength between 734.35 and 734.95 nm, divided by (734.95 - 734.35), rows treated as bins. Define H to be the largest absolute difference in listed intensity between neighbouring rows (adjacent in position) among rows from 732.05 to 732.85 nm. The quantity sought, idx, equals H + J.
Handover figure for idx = 39.0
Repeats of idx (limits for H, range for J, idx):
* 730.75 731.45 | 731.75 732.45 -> 38.1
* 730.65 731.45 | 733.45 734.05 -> 36.4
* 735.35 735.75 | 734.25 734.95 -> 39.2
